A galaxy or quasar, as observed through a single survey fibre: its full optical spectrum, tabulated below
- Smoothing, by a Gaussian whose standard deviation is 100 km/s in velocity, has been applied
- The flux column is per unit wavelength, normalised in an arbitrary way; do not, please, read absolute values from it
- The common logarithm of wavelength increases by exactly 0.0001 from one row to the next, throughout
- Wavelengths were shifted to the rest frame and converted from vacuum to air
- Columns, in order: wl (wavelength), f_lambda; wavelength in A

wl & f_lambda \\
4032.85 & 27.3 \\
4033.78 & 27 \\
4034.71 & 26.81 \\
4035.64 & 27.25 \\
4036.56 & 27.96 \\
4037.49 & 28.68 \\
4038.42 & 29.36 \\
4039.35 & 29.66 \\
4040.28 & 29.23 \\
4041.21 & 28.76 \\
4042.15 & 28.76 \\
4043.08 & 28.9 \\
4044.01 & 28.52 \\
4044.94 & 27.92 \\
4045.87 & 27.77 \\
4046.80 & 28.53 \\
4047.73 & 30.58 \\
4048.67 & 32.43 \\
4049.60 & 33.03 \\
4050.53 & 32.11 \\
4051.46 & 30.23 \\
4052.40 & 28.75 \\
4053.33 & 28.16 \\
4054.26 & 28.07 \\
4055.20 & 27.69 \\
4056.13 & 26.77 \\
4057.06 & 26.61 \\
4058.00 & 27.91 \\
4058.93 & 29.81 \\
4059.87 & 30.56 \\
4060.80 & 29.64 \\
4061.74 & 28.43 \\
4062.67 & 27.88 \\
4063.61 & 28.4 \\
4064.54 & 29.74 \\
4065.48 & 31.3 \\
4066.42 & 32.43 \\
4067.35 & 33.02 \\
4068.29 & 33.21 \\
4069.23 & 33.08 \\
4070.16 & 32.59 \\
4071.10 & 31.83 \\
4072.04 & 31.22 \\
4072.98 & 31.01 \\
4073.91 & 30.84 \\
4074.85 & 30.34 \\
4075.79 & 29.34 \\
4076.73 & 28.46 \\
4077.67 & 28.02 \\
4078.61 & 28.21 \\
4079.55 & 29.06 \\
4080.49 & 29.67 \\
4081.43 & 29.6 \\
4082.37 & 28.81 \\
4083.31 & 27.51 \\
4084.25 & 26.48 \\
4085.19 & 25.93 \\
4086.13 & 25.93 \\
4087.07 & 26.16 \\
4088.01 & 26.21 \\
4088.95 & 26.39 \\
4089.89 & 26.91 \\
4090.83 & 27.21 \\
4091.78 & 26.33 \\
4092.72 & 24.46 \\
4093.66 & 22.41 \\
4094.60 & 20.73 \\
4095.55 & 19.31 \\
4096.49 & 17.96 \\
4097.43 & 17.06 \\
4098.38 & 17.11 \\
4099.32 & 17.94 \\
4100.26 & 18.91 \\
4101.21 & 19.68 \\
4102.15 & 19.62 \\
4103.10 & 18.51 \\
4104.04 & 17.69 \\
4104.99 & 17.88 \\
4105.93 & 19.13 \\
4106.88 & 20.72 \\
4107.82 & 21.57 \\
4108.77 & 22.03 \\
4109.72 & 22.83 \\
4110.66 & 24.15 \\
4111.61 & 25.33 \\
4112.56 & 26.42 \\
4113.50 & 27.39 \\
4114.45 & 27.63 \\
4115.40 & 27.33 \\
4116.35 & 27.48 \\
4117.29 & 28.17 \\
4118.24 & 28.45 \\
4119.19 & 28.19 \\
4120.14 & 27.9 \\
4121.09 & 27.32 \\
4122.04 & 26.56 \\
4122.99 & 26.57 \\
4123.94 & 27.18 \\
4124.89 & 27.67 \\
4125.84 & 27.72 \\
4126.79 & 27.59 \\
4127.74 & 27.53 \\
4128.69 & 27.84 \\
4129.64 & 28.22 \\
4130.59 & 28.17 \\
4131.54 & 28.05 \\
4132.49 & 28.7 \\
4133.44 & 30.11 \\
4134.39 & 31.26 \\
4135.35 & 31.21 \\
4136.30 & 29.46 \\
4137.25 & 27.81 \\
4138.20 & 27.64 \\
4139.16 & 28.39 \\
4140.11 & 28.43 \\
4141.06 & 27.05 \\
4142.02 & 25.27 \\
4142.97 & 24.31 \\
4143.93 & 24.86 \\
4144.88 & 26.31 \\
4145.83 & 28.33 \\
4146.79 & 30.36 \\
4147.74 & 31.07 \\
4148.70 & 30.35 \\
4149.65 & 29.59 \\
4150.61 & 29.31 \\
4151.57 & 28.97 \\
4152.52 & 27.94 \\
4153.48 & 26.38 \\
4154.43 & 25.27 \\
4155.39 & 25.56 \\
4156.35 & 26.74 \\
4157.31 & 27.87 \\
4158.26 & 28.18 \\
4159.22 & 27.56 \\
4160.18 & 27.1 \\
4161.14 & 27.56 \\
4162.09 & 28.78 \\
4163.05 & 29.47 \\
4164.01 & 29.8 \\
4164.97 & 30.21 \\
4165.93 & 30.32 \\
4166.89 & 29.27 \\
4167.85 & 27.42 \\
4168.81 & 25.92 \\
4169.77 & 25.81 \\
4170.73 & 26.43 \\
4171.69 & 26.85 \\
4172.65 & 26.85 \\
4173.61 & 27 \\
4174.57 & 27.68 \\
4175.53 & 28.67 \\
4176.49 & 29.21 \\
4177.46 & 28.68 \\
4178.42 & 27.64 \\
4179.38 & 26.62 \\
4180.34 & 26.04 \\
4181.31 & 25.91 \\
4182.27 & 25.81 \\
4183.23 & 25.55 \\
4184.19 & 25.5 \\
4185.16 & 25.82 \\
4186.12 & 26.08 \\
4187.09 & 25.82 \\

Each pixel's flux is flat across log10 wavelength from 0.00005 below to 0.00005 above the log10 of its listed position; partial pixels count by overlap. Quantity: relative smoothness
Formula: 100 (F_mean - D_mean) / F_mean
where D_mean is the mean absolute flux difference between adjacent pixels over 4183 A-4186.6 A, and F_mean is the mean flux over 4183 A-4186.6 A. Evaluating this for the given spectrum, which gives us 99.2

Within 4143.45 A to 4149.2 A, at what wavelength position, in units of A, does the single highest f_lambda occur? 4147.74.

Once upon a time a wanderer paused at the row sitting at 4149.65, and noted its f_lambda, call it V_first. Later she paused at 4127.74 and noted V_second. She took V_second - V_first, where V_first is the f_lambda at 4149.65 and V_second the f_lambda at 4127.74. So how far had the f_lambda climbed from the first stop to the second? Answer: -2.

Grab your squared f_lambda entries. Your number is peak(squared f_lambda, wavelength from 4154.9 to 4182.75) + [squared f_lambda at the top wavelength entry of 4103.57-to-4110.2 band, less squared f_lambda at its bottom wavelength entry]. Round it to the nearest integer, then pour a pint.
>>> 1128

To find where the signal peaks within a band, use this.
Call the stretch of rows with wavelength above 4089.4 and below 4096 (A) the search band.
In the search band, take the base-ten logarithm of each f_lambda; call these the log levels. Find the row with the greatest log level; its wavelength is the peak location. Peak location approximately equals 4090.83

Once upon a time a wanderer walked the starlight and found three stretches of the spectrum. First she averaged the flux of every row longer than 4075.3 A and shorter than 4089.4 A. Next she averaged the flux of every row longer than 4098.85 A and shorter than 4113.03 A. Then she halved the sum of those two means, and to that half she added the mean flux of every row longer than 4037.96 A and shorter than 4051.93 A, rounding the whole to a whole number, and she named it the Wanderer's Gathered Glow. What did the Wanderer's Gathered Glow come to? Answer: 54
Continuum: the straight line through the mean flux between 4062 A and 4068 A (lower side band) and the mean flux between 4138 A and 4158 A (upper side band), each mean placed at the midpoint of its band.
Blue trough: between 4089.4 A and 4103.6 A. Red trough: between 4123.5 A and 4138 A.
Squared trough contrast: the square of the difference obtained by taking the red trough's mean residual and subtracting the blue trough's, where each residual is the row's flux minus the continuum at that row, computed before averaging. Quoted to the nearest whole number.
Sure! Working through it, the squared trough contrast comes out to 77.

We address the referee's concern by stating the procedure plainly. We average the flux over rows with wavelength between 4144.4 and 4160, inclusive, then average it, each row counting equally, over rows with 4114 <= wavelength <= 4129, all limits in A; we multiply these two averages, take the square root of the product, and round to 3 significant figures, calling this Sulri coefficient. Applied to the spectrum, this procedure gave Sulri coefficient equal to 27.8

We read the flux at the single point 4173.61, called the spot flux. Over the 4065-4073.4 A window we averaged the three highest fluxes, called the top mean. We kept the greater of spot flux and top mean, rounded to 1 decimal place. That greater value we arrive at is 33.1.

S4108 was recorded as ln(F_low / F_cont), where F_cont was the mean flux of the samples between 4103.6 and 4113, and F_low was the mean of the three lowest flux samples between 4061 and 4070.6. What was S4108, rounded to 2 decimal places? 0.26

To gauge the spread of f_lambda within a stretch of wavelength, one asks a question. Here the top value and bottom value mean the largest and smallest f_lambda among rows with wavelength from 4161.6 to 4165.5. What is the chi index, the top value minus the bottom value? 1.4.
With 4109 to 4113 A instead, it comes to 3.6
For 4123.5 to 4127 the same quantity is 0.5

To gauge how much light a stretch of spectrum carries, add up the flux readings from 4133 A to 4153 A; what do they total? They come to 598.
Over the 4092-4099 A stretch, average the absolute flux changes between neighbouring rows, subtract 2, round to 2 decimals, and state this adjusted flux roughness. -0.76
